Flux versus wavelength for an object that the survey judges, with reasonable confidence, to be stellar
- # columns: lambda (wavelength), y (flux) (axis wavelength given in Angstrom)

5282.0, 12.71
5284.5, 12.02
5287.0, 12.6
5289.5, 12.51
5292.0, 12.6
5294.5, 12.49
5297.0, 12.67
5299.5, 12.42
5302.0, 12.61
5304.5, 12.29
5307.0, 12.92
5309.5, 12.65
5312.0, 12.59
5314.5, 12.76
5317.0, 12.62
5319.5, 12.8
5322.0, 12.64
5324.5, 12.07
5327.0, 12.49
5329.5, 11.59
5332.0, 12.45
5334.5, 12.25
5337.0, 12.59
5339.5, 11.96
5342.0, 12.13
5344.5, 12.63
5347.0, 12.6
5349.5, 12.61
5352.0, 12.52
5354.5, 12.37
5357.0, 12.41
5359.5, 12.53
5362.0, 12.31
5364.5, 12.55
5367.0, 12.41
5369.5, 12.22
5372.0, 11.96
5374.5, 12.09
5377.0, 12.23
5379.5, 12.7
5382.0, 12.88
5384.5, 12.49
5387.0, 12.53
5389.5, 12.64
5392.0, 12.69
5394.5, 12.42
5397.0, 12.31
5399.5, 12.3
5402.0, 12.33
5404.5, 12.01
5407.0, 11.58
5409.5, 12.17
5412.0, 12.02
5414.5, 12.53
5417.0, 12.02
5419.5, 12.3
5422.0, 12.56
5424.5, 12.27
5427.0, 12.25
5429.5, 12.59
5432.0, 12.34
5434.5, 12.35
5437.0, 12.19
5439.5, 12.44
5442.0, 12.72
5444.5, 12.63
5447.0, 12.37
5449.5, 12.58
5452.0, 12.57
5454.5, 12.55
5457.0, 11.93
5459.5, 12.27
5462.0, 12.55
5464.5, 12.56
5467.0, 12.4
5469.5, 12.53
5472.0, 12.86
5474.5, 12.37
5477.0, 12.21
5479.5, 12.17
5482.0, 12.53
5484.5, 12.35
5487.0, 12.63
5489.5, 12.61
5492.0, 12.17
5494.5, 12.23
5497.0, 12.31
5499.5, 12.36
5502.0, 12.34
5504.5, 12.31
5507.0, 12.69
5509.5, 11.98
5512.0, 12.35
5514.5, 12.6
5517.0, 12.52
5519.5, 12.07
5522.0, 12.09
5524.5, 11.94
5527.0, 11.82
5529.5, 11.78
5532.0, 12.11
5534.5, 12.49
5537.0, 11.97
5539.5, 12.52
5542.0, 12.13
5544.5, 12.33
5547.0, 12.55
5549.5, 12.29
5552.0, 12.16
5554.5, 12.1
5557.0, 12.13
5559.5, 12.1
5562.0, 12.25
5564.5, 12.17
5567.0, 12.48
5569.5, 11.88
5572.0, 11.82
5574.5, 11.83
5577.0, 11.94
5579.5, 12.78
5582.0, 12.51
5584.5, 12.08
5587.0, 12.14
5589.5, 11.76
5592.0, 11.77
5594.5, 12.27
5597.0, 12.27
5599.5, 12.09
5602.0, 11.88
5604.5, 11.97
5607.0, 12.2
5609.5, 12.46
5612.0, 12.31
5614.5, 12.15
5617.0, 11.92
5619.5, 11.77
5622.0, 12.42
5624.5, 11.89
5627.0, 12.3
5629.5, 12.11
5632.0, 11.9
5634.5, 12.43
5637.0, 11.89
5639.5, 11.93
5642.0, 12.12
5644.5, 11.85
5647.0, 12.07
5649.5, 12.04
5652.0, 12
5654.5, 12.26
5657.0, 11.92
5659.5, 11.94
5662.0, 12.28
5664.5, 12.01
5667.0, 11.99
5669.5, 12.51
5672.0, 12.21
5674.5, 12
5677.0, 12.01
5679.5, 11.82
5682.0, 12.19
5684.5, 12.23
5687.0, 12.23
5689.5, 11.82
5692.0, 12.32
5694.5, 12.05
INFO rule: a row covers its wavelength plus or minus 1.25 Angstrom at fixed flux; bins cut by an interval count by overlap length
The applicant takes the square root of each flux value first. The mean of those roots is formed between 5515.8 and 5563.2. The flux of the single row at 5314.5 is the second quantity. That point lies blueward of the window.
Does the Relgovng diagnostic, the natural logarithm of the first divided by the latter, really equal -1.30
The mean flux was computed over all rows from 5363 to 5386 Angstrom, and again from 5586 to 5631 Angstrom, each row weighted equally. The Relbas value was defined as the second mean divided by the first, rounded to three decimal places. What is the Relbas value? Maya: 0.976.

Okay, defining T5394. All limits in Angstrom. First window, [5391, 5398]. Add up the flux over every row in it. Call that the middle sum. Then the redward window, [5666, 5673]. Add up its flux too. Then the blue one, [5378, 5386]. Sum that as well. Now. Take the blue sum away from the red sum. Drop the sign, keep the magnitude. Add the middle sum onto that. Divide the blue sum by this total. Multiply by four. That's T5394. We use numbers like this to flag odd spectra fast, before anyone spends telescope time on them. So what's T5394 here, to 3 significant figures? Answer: 3.93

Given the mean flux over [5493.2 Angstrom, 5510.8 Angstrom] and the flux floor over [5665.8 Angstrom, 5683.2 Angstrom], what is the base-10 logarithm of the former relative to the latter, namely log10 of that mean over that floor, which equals 0.0179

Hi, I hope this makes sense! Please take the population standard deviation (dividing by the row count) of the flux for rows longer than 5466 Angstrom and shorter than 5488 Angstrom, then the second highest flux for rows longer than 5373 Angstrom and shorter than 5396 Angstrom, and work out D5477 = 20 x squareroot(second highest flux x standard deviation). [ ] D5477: 32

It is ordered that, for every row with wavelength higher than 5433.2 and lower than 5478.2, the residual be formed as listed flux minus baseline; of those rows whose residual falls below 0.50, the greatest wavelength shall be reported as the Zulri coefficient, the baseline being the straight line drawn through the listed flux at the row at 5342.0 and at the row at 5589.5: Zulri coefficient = 5477.0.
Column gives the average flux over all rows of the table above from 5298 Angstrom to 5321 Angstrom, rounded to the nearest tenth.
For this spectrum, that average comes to 12.6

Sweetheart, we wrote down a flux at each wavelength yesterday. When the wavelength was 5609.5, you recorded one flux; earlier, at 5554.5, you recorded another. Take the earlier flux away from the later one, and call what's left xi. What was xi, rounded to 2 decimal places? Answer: 0.36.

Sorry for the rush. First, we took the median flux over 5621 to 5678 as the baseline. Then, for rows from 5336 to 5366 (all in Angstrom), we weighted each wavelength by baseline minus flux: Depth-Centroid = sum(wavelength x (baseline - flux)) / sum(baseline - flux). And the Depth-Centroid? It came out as 5351.6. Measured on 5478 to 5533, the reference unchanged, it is 5497.3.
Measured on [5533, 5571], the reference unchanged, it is 5548.9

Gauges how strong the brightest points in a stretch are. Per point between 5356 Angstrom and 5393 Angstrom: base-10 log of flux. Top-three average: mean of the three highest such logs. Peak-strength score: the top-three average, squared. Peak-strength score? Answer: 1.223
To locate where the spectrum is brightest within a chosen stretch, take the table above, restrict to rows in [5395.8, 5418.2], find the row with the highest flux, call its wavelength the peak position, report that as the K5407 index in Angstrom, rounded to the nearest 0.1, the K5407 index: 5414.5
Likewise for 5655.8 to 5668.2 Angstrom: 5662.0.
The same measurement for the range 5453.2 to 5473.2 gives 5472.0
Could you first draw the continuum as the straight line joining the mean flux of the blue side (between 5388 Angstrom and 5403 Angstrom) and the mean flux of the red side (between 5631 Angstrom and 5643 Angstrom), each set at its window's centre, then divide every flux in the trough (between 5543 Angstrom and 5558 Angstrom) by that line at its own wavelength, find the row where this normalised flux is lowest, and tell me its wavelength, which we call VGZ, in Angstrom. 5554.5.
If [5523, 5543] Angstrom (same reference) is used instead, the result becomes 5529.5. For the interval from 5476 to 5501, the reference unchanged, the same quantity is 5479.5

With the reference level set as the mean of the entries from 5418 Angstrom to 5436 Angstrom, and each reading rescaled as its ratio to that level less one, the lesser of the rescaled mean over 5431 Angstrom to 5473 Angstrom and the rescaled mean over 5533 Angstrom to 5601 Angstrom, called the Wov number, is -0.016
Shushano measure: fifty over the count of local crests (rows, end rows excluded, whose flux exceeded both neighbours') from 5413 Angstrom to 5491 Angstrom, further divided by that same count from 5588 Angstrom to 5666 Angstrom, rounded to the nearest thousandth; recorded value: 0.694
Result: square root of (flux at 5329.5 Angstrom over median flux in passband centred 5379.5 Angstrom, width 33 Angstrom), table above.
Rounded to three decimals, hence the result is 0.963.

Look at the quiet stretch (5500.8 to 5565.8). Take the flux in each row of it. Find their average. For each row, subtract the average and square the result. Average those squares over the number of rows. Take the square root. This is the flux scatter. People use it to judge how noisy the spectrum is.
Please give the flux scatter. 0.235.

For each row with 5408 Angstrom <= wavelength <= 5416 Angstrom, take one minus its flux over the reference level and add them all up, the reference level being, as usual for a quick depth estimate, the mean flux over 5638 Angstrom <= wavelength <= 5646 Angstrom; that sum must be -0.07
